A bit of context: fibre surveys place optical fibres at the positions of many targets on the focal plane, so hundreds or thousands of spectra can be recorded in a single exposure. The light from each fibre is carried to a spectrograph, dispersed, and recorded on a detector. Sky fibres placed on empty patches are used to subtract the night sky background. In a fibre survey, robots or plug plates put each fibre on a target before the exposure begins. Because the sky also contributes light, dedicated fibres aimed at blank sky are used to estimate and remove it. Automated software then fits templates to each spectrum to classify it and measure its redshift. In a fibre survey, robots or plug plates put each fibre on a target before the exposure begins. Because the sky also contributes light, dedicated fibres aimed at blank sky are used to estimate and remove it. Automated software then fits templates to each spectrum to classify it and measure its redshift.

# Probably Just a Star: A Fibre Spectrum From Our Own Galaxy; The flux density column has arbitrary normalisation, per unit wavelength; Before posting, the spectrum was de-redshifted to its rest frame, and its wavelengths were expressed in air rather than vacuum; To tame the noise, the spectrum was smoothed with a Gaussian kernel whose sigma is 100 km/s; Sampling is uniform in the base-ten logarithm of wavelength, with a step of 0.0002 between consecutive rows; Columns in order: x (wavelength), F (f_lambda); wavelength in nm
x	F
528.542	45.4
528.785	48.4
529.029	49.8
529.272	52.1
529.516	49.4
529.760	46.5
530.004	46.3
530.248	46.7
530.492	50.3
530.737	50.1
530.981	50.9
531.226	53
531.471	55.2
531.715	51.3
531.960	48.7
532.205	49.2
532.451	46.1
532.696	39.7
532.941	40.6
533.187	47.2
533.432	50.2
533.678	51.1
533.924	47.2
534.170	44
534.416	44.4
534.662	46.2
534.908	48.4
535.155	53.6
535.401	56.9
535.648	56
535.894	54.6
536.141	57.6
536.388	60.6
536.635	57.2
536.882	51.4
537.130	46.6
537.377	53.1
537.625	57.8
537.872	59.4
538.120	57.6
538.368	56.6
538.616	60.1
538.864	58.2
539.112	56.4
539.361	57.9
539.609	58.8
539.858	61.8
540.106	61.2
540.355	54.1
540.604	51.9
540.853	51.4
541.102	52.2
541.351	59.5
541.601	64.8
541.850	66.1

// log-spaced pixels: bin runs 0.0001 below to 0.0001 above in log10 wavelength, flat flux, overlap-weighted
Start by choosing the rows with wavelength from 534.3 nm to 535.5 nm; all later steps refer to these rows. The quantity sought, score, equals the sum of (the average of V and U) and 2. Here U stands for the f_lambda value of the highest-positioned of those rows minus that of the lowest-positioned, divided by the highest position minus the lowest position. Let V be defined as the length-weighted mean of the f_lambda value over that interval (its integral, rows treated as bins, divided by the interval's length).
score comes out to 33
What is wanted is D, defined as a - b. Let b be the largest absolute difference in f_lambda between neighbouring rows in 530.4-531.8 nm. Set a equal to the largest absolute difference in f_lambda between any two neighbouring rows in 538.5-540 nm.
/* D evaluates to -0.9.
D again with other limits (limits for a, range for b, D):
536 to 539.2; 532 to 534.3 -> -0.1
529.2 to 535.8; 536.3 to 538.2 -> 0.1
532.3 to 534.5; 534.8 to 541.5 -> -0.7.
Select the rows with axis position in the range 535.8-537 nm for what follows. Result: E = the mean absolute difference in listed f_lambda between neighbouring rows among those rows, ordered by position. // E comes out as 3.8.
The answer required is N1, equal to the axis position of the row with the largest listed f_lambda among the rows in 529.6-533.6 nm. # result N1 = 531.471 nm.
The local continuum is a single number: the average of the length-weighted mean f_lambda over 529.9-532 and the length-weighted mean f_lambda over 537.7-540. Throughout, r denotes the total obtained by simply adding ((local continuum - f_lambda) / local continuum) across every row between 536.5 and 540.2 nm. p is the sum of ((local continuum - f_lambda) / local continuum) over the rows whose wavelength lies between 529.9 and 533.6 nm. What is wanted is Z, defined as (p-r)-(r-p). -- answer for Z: 4.7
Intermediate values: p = 1.68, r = -0.7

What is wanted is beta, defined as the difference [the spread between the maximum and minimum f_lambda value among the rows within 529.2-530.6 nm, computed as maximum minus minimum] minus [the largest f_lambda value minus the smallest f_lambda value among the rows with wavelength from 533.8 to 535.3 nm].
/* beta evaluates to -4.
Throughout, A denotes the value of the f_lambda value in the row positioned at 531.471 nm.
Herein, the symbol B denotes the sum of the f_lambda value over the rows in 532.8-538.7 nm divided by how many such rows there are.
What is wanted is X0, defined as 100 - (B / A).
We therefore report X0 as 99.1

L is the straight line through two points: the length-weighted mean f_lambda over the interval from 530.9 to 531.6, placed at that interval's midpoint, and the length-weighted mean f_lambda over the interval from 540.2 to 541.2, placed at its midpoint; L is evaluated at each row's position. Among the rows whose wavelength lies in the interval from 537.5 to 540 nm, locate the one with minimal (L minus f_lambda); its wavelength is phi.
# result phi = 539.858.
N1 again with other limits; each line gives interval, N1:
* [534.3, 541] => 539.858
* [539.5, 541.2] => 539.858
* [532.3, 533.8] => 533.678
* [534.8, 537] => 536.388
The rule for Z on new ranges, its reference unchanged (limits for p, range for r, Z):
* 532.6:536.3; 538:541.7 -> 4.6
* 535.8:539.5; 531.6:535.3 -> -5.0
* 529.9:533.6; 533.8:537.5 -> 1.9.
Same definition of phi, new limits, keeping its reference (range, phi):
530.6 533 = 531.471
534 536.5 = 536.388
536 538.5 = 536.388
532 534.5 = 533.678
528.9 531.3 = 531.226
